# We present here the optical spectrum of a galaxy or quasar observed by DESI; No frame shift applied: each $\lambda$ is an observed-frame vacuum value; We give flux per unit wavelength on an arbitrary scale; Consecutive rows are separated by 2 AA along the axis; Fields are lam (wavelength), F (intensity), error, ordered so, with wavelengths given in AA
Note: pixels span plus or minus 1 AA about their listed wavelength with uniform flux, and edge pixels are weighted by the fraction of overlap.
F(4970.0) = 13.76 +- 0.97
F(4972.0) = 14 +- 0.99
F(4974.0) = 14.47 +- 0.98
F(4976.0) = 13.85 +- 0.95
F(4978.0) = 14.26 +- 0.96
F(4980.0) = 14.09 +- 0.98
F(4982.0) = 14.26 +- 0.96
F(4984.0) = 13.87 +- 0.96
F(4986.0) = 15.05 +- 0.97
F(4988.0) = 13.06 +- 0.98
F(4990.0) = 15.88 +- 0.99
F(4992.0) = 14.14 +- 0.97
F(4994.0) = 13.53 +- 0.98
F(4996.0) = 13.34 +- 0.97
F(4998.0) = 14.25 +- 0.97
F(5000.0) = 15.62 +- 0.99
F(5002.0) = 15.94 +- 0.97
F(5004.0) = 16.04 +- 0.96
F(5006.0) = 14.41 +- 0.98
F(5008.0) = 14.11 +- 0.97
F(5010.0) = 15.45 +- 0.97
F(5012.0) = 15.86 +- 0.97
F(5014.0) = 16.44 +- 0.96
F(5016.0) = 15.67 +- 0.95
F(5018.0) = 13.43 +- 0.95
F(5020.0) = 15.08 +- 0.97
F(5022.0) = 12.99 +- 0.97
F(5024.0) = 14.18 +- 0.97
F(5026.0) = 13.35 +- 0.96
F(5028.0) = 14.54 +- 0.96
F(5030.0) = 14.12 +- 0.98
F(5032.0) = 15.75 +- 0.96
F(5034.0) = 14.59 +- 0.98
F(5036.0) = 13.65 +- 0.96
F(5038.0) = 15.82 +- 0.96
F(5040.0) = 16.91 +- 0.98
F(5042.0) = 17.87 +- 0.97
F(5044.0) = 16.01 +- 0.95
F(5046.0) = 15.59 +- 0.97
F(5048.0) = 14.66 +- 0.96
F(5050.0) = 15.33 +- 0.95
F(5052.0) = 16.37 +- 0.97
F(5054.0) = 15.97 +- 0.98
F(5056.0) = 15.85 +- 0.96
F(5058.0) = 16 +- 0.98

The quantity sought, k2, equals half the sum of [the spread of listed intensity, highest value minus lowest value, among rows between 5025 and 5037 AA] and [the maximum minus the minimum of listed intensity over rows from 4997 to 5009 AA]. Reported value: 2.2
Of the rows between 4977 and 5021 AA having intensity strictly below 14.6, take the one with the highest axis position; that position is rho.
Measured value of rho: 5018.0 AA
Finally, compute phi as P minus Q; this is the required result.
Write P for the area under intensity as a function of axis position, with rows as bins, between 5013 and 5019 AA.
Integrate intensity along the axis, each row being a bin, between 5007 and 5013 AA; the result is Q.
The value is 0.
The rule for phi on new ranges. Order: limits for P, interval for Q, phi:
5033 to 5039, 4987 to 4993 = 2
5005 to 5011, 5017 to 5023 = 5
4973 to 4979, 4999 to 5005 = -10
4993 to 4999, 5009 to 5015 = -13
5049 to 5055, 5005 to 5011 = 7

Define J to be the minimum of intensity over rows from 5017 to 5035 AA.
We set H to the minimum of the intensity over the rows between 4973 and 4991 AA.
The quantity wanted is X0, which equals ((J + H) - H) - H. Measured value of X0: -0.1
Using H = 13.06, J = 12.99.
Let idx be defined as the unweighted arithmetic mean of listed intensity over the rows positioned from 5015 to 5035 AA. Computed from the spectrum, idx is 14.4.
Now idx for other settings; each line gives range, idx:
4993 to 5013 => 14.9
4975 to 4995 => 14.2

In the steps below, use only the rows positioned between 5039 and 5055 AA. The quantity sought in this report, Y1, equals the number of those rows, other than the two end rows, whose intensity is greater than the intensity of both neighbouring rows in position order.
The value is 2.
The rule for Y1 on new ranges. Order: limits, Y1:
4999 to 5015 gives 1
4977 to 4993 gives 3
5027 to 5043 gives 1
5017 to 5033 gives 3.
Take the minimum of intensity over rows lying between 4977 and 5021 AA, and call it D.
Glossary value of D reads 13.06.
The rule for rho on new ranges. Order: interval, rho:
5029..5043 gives 5036.0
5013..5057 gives 5036.0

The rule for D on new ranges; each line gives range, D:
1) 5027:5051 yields 13.65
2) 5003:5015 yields 14.11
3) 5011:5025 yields 12.99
